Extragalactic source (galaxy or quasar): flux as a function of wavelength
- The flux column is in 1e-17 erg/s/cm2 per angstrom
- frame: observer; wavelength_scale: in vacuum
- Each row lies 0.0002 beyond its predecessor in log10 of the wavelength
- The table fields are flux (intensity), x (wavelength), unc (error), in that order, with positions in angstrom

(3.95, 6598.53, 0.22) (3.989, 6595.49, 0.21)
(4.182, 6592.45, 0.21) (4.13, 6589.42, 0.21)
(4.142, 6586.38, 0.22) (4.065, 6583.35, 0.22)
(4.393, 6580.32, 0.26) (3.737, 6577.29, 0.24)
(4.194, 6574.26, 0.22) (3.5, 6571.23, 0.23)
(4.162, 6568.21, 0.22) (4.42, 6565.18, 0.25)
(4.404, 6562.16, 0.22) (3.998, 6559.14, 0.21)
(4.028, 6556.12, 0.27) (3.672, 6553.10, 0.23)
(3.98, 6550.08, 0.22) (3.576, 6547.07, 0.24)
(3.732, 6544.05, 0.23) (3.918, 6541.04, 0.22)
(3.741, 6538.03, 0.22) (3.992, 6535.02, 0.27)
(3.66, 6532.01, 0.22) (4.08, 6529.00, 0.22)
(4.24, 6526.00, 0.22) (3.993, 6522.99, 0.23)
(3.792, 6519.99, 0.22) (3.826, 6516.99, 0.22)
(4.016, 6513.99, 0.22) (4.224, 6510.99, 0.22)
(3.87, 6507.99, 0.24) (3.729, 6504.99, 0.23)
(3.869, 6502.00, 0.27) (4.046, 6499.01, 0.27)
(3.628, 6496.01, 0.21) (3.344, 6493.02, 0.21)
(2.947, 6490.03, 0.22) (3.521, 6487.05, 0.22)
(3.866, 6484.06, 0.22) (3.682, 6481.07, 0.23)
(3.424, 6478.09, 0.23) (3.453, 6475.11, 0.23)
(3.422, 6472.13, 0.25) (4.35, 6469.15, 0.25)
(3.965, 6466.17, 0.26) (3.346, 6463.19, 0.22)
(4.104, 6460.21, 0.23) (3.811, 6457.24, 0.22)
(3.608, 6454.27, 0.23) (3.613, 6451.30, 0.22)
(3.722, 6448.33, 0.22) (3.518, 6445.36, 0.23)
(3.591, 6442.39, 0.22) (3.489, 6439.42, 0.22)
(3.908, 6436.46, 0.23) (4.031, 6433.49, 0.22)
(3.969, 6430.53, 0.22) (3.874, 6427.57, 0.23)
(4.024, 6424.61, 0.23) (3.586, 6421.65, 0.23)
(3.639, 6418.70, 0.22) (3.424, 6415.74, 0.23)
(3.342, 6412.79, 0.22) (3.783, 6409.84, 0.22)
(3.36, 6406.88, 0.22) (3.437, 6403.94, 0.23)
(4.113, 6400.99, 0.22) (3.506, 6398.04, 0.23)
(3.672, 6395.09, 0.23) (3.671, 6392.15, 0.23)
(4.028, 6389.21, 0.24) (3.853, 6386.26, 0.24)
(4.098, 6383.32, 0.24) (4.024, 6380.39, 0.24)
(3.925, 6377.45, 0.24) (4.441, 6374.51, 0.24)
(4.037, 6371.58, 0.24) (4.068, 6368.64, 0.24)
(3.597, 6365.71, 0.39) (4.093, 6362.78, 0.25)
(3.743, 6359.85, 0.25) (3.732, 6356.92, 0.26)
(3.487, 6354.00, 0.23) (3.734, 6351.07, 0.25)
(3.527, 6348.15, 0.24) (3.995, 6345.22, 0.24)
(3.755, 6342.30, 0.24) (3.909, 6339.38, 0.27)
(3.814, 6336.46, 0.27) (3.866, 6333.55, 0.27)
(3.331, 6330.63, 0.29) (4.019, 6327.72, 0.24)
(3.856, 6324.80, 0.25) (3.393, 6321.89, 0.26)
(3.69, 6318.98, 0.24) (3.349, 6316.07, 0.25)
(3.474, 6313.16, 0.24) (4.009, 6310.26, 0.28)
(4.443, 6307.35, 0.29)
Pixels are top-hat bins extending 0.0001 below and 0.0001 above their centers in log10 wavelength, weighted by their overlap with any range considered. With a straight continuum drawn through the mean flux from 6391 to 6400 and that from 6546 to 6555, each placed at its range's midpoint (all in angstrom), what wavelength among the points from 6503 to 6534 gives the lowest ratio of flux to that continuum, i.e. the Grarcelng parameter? 6532.01 angstrom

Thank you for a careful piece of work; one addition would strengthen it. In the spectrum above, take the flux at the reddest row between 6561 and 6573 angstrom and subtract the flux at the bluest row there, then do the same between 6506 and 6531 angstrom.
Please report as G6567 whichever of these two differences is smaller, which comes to -0.90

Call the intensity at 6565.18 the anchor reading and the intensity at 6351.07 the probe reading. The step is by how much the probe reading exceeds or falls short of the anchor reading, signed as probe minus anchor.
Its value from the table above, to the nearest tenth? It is -0.7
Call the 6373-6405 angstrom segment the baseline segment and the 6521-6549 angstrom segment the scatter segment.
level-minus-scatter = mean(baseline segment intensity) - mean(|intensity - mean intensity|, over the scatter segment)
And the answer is 3.71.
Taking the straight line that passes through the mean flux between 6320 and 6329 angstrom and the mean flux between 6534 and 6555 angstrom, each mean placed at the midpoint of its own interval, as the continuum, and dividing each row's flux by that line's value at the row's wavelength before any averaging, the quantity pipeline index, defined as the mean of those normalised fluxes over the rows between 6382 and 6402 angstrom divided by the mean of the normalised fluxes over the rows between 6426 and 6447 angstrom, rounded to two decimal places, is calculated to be 1.02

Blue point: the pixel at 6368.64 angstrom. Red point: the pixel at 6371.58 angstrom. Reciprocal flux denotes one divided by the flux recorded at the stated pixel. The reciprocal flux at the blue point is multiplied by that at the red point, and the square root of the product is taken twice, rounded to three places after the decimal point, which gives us 0.497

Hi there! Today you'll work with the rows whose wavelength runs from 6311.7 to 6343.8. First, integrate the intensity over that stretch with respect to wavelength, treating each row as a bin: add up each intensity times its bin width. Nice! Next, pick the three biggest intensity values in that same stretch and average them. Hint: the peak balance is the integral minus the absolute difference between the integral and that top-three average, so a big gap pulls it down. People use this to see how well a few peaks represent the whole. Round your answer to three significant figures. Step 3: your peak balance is 3.93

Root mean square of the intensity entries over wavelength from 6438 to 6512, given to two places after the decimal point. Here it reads 3.70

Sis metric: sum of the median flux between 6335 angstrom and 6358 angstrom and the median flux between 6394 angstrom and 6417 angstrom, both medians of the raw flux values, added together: 7.2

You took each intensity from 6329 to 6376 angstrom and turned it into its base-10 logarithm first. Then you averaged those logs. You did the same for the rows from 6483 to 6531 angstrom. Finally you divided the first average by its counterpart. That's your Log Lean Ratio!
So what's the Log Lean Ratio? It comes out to 1.00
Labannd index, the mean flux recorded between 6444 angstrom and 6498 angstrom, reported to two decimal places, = 3.63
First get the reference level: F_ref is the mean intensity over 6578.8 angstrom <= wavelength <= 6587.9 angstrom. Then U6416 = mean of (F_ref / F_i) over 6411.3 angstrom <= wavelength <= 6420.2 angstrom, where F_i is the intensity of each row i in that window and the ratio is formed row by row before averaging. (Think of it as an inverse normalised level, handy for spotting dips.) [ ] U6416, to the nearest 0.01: 1.21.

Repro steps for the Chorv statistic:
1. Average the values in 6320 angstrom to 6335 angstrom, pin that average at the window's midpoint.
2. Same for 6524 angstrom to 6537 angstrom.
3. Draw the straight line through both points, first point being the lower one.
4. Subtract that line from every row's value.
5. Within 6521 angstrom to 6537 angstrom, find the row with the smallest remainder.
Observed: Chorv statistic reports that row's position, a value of 6532.01 angstrom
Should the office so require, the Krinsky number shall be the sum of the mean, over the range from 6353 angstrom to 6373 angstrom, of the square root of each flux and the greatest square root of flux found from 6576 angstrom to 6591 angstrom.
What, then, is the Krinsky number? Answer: 4.05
